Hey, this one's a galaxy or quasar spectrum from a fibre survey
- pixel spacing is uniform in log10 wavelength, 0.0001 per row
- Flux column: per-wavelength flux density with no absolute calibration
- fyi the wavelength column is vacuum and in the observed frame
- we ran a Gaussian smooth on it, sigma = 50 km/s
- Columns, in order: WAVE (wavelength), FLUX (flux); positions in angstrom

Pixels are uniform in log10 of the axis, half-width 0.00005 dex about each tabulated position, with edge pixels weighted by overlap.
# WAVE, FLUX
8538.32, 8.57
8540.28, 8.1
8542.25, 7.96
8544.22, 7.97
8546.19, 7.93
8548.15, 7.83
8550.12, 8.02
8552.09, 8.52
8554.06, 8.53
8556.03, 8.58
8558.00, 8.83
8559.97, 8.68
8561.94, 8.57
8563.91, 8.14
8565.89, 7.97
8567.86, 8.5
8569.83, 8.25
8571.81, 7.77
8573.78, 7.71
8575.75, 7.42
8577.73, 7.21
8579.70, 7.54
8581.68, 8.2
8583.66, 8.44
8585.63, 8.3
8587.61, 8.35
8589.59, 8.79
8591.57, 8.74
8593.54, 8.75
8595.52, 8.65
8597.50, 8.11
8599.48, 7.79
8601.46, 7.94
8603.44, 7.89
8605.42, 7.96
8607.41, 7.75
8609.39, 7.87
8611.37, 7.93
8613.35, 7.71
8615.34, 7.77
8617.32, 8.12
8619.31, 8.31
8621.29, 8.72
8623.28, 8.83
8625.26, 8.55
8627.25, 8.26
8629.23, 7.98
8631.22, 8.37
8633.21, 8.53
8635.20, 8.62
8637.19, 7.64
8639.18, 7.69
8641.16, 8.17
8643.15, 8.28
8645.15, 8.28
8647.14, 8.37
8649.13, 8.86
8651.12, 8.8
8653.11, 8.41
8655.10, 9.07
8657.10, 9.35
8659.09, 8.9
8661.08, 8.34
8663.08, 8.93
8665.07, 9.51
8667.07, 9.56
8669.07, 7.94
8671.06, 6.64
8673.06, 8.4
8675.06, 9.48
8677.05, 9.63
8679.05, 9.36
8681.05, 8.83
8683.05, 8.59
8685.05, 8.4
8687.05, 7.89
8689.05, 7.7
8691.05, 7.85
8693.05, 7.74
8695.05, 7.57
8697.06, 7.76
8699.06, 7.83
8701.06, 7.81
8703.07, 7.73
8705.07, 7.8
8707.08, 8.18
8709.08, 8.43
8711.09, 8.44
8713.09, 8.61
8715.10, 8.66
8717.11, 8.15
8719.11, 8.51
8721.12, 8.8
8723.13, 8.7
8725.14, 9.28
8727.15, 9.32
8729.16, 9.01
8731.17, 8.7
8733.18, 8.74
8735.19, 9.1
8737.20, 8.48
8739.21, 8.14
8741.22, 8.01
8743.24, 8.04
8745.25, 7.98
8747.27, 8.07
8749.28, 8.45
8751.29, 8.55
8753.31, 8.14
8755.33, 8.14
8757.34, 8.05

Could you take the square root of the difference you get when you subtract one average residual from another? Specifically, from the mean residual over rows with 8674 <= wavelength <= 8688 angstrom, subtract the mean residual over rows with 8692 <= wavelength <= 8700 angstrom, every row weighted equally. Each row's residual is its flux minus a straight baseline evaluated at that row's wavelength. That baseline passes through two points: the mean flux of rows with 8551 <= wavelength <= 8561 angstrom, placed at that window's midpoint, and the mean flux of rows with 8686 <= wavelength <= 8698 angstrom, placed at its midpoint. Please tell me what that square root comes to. 1.03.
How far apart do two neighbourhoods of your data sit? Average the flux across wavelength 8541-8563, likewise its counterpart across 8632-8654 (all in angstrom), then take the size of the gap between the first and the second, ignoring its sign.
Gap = 0.02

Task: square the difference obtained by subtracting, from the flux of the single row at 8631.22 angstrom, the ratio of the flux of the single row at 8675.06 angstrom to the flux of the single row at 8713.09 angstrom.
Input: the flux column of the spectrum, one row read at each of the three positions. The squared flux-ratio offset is 53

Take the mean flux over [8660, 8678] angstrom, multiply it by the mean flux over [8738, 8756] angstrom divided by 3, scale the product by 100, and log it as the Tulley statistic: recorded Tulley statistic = 2373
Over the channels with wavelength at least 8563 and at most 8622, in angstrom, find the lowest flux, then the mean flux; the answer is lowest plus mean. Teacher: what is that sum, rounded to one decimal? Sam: 15.3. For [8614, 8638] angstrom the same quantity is 15.9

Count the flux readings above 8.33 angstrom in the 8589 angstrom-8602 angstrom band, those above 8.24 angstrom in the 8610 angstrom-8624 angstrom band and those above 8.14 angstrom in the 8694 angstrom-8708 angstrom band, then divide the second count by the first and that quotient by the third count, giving 0.75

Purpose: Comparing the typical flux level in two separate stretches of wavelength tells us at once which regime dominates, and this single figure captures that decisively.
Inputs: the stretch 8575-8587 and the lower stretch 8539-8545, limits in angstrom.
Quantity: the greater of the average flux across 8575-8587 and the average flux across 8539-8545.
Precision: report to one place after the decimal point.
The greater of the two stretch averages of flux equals 8.0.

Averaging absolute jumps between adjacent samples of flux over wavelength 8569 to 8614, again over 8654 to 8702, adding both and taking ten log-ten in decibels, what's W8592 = -1.6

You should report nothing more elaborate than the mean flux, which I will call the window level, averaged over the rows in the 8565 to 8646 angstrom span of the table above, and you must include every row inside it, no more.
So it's 8.1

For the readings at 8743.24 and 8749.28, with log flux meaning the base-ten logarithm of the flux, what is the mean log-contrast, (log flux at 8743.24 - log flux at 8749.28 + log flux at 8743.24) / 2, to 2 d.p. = 0.44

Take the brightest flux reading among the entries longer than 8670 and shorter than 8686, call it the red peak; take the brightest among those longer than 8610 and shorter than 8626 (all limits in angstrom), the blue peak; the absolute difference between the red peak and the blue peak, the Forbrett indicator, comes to 0.800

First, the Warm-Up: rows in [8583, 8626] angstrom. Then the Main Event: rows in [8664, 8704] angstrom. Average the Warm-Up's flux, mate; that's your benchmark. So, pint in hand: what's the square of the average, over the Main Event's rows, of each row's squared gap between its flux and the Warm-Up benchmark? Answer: 0.45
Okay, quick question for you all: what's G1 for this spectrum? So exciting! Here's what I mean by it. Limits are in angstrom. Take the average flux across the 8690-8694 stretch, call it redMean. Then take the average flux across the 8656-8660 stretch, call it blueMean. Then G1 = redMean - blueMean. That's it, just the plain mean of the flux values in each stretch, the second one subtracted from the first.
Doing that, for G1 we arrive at -1.3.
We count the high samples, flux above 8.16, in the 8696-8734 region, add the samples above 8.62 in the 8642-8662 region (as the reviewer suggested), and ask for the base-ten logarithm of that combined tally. 1.26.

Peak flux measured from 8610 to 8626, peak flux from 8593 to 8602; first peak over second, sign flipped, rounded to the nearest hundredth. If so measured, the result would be -1.01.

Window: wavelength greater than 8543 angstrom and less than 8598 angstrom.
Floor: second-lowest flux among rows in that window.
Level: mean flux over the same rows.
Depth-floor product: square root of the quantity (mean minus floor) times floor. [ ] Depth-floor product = 2.44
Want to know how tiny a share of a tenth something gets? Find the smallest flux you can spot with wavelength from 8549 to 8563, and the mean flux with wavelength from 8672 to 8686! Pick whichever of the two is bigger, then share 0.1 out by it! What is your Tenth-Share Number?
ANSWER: 0.0112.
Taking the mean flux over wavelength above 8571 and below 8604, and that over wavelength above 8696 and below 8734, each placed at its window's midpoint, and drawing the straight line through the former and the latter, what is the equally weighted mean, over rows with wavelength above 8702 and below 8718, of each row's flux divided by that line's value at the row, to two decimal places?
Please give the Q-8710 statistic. 0.98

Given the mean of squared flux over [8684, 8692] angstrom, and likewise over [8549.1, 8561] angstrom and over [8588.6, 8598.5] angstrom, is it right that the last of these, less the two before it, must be -62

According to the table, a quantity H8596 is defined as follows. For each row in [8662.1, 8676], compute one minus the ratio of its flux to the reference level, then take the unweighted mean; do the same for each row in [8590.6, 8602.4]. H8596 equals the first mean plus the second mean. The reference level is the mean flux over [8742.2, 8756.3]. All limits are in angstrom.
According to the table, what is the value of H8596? -0.07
